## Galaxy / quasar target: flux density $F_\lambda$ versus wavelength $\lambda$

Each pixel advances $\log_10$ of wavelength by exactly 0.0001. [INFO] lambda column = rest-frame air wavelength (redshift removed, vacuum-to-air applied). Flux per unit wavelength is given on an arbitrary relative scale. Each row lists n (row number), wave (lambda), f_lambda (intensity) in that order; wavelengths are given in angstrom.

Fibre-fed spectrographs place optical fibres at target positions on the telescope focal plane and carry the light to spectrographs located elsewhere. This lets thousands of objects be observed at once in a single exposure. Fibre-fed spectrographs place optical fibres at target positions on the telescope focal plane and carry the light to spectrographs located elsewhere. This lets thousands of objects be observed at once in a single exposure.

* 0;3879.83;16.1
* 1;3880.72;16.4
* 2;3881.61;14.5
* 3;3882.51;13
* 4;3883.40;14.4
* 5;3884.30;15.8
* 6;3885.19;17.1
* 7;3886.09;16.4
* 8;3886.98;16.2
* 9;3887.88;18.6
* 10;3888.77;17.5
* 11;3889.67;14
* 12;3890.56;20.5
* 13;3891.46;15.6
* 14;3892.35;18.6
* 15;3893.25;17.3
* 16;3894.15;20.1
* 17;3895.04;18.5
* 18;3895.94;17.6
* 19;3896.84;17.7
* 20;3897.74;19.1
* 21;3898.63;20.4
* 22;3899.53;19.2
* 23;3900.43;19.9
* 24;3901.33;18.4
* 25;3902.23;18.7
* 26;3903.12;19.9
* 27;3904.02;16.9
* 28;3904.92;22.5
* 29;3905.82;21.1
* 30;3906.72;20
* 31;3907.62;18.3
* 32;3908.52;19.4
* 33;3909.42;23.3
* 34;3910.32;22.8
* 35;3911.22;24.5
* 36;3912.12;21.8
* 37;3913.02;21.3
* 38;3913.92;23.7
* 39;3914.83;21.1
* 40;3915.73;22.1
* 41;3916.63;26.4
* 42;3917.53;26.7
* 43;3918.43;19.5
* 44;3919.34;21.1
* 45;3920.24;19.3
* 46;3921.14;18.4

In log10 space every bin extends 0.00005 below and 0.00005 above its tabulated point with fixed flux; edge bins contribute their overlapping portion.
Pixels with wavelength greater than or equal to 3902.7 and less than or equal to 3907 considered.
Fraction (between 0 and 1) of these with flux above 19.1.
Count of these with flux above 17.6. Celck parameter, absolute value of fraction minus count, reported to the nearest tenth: 3.2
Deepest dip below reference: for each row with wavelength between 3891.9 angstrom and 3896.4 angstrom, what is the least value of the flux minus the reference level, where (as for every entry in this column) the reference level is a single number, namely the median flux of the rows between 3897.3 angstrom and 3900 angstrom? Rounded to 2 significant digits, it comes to -1.9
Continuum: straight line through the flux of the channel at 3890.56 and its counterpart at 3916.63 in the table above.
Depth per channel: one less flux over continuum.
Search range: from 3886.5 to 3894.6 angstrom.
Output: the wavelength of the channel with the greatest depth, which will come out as 3889.67 angstrom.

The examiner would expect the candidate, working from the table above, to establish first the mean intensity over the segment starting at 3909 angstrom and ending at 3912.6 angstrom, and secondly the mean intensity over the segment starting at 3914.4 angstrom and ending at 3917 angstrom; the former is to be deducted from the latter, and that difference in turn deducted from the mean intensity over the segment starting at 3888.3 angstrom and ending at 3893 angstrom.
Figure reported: 17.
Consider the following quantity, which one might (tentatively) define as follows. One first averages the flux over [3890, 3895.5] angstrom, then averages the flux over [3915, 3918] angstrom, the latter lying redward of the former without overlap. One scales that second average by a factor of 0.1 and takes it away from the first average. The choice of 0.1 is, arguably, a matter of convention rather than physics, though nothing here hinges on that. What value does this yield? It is 15.9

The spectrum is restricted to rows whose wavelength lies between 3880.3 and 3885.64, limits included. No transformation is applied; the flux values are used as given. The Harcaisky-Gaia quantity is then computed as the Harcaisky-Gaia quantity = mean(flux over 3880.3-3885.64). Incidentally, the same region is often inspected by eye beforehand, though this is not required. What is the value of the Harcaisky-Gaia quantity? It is 15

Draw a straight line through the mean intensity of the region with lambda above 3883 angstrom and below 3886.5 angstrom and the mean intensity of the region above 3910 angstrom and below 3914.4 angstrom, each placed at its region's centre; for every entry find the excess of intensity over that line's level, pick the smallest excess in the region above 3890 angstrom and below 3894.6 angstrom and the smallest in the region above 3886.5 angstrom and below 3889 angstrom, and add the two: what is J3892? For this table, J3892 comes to -2.3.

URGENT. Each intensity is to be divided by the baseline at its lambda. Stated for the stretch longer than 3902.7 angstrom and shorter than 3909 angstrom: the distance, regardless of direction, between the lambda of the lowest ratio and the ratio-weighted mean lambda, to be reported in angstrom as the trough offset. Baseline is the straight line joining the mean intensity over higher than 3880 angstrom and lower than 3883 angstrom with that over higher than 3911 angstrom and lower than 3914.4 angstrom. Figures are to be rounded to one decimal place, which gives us 1.8 angstrom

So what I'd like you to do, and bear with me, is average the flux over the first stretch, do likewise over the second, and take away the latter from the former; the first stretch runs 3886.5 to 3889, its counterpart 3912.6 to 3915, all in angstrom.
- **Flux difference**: -5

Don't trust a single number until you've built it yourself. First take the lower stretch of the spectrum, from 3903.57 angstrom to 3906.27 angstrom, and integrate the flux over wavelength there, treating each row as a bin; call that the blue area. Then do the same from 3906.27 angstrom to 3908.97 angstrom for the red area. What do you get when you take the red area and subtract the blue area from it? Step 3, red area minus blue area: -2.5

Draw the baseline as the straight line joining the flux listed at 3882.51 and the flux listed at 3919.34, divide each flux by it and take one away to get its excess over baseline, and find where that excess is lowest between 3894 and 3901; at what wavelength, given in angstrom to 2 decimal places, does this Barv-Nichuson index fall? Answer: 3896.84 angstrom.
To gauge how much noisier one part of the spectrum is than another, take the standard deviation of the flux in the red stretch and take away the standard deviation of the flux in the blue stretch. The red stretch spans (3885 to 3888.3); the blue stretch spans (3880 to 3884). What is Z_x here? -0.3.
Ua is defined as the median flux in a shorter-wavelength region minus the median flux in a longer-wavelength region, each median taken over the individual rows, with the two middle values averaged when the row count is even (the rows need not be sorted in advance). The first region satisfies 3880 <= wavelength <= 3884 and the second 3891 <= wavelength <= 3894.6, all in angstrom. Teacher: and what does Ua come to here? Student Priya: -3.5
